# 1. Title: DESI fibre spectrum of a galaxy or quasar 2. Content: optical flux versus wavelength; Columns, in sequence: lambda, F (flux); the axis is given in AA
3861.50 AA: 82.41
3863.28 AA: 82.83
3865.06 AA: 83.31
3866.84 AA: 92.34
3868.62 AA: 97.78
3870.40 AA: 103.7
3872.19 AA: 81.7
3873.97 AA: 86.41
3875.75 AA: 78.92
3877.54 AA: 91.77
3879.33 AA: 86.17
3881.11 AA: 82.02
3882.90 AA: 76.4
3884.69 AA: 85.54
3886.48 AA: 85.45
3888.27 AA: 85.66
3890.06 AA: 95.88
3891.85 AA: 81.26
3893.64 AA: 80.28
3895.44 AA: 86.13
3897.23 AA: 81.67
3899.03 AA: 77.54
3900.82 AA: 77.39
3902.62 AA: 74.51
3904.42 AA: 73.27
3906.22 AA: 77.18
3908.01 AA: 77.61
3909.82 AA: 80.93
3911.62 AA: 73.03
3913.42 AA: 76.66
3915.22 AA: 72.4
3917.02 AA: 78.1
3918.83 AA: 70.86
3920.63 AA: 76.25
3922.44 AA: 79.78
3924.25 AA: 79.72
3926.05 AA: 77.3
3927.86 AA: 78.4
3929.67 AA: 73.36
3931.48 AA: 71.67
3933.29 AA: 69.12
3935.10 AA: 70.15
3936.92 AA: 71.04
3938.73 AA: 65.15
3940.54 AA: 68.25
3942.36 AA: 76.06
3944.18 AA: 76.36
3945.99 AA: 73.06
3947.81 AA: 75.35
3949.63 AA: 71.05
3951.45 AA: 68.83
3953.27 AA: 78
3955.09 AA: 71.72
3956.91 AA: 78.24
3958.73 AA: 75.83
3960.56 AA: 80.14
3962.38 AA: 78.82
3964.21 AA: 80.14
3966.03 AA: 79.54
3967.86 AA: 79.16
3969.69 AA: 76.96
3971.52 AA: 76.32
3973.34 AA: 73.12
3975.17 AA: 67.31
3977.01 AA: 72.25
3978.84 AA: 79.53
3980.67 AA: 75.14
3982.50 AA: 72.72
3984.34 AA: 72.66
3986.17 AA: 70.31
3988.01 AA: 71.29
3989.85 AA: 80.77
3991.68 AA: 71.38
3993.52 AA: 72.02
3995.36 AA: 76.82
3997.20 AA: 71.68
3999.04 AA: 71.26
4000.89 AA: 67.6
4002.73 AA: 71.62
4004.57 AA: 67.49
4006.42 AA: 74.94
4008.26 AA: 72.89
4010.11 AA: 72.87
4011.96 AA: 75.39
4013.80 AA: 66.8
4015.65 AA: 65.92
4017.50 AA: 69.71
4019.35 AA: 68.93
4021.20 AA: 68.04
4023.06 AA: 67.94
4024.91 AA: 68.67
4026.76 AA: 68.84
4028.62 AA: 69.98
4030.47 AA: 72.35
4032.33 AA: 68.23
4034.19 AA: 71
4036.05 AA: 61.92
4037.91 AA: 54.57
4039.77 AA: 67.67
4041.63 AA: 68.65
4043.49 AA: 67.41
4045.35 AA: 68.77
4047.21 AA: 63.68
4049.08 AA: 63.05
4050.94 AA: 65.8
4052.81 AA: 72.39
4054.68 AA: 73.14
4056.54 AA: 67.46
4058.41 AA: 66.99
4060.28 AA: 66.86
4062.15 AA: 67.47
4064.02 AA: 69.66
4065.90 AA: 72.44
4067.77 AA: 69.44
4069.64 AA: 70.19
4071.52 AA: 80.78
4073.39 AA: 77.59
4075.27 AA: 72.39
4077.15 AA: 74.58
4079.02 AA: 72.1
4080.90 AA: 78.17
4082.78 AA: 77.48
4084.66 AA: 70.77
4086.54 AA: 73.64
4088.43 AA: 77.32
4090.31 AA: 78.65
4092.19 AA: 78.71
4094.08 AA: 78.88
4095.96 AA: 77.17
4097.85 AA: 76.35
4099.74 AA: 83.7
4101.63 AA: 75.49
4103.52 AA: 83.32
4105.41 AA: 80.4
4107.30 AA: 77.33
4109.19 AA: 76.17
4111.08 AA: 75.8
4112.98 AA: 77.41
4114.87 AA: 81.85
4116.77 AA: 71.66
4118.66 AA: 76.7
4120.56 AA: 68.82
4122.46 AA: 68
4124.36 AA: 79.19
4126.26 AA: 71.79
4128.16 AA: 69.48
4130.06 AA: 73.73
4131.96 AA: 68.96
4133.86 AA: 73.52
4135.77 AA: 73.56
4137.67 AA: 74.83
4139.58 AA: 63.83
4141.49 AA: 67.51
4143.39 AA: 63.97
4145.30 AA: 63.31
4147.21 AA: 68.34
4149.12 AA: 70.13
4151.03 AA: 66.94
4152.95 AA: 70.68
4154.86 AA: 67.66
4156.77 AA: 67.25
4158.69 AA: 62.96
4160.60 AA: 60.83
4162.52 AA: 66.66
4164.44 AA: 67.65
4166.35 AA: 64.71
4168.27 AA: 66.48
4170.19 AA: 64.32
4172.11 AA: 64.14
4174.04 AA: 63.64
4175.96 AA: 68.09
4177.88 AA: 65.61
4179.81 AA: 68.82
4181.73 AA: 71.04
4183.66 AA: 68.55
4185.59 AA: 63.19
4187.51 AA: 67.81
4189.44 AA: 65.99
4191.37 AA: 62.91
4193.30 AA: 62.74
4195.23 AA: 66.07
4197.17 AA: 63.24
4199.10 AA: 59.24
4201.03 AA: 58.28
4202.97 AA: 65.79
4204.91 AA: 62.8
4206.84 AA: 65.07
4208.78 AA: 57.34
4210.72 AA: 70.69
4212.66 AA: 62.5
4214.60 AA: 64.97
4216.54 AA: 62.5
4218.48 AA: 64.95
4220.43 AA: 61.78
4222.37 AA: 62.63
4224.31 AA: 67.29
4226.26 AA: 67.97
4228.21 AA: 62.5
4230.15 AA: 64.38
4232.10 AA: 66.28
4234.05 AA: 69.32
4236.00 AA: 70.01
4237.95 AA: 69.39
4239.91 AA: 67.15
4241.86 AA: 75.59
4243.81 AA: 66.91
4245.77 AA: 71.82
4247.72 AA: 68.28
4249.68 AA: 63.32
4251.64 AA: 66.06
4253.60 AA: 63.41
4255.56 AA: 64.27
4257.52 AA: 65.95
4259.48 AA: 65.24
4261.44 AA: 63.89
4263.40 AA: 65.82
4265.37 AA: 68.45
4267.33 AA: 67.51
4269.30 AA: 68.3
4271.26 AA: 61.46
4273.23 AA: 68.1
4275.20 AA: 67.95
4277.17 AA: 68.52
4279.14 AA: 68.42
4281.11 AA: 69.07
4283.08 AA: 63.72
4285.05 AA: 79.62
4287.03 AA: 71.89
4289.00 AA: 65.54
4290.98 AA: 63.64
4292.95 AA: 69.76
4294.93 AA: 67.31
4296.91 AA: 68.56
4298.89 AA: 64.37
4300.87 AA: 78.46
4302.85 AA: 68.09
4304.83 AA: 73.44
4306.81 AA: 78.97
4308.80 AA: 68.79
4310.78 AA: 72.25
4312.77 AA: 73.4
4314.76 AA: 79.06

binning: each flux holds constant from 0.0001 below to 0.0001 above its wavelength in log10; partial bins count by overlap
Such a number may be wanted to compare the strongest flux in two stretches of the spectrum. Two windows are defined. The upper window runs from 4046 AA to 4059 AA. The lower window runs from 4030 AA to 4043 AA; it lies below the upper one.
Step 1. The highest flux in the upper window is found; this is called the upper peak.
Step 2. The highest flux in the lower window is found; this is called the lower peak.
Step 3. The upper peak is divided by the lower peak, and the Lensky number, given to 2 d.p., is 1.01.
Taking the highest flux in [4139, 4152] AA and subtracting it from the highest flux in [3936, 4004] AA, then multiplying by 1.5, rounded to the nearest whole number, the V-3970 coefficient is 16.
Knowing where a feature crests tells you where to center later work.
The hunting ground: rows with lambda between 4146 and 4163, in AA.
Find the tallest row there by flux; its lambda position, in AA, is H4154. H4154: 4152.95 AA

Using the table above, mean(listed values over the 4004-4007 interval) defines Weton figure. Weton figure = 71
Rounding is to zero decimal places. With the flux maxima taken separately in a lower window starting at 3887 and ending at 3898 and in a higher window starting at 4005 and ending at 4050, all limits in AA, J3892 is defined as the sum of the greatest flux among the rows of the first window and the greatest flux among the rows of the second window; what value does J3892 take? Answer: 171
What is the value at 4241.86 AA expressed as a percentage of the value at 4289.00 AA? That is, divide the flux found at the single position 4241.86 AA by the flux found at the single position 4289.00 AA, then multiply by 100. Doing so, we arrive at 115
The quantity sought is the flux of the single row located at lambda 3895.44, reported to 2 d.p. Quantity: 86.13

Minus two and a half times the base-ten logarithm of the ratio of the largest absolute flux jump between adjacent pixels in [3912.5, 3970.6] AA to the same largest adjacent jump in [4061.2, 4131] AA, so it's 0.22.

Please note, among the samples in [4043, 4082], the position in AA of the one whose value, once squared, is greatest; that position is 4071.52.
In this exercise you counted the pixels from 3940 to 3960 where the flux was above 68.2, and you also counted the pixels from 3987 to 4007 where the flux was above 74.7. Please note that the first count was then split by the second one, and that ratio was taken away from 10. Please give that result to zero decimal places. 6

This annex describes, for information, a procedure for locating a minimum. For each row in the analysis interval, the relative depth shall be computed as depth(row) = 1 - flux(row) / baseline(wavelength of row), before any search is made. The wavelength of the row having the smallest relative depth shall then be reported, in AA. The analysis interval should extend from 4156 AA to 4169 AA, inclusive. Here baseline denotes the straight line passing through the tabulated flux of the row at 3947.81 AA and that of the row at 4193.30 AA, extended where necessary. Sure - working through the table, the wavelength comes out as 4164.44 AA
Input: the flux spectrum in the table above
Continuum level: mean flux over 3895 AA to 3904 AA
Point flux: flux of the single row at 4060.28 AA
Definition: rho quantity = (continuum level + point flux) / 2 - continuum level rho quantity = -6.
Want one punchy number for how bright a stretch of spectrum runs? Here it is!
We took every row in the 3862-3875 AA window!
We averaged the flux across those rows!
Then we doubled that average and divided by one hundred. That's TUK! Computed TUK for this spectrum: 1.79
